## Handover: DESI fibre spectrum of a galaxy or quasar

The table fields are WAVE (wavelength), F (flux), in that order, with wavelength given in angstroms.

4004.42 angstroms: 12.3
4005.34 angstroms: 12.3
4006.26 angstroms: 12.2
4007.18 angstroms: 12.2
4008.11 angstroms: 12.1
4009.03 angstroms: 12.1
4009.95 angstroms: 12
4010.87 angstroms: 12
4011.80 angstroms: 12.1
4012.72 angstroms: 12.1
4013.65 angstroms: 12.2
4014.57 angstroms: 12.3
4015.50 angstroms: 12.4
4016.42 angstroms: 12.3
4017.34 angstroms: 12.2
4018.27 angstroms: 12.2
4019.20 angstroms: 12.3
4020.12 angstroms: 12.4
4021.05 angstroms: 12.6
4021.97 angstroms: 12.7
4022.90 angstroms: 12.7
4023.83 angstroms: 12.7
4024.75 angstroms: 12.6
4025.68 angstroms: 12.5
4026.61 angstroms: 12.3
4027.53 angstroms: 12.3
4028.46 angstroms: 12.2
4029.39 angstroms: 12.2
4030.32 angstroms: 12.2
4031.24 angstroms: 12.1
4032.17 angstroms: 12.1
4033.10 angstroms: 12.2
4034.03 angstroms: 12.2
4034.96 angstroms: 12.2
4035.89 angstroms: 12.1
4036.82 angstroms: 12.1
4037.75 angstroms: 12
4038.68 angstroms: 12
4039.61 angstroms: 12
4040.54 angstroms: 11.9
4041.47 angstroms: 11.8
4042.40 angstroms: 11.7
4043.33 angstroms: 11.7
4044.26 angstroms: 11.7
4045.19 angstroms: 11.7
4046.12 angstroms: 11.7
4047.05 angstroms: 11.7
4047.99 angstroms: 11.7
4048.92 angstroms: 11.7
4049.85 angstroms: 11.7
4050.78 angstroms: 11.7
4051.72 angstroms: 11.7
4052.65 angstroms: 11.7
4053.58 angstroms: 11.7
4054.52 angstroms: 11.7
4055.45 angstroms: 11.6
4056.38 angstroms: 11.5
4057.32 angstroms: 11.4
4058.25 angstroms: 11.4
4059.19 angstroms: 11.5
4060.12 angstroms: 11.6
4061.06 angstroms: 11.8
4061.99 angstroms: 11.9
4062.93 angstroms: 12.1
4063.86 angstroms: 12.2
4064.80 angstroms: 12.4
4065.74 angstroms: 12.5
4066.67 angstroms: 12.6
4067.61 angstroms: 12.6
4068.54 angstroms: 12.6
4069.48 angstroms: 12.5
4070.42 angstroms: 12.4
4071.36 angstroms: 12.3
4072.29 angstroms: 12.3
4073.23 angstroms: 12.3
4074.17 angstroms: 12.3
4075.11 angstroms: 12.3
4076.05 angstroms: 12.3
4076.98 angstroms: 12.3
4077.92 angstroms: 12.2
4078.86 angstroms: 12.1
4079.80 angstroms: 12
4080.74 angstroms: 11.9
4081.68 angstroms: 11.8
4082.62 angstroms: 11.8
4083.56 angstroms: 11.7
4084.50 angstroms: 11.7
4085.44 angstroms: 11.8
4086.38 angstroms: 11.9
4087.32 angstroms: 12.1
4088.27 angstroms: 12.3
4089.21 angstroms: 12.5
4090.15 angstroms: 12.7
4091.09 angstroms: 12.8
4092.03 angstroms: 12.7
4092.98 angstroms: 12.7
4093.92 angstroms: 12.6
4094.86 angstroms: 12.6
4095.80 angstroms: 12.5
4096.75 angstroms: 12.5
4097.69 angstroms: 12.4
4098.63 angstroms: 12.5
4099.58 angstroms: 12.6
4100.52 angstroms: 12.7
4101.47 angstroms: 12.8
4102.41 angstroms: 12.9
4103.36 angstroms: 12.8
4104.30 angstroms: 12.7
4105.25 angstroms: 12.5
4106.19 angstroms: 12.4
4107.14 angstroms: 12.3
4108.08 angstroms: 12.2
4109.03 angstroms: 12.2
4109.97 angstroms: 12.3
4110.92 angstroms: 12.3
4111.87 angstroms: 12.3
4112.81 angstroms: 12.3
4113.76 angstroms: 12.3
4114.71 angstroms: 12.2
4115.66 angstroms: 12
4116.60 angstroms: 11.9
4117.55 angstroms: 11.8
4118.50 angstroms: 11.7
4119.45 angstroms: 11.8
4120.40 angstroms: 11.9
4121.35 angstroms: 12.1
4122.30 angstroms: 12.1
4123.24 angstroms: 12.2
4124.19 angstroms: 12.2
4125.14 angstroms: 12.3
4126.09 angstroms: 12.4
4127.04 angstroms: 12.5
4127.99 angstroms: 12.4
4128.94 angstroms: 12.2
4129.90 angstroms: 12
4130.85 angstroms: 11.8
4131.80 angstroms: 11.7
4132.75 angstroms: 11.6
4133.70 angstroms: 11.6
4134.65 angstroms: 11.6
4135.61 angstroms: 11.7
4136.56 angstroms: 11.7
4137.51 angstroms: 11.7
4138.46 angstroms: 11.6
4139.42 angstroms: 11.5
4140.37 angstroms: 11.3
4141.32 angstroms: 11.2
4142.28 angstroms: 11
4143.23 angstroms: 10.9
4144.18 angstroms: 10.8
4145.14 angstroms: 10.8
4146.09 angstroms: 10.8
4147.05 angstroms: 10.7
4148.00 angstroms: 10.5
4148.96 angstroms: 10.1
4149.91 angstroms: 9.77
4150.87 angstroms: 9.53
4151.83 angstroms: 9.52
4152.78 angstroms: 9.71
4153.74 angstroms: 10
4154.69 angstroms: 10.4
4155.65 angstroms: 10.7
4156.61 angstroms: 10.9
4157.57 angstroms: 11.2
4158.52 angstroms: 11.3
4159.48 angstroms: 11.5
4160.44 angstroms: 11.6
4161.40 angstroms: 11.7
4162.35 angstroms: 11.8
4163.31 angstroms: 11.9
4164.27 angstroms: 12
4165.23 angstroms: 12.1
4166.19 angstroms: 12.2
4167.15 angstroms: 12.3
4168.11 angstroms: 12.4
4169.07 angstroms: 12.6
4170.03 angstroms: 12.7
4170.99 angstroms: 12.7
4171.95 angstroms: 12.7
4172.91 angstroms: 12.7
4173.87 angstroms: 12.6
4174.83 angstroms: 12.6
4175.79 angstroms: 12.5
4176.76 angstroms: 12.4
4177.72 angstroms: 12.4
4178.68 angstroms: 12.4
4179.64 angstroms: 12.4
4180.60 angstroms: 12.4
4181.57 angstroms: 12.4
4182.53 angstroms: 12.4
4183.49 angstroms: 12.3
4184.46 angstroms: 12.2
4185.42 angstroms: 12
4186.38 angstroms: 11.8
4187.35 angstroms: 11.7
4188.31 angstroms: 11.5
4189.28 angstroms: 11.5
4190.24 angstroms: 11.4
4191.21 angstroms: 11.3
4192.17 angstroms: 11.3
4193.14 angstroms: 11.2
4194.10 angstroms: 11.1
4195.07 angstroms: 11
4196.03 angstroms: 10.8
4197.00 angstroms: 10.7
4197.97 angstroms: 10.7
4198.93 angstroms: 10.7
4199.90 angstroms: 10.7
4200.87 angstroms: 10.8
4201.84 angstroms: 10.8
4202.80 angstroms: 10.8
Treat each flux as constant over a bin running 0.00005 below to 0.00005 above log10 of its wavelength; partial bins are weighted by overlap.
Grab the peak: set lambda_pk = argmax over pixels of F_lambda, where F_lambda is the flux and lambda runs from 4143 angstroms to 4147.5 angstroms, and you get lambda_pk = 4143.23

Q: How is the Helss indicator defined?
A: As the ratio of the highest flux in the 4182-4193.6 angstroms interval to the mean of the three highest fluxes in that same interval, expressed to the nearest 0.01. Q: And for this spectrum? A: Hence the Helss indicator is 1.01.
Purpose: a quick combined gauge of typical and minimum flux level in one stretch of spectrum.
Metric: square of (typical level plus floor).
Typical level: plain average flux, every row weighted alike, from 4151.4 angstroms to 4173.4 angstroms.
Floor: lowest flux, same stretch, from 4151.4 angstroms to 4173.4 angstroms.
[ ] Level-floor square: 446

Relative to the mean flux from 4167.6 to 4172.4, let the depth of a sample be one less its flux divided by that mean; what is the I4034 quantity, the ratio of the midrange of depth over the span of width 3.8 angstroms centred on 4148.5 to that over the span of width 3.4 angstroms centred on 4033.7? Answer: 5.1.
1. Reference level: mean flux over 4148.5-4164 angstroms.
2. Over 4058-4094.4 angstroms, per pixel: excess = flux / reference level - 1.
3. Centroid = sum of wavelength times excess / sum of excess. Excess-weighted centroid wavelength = 4076.9 angstroms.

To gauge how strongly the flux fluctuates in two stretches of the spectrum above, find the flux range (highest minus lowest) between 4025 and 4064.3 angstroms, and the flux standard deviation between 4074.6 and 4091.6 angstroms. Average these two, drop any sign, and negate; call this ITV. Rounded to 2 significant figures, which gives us -0.71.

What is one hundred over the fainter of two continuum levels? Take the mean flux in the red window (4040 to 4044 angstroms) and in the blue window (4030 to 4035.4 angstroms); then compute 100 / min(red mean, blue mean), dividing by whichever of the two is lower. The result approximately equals 8.5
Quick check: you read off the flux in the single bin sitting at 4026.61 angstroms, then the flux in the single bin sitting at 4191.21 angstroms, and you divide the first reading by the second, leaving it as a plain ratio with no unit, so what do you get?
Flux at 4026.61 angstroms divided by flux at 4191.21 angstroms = 1.09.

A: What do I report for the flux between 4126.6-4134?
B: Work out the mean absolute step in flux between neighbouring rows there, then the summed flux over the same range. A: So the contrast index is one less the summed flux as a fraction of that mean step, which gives -744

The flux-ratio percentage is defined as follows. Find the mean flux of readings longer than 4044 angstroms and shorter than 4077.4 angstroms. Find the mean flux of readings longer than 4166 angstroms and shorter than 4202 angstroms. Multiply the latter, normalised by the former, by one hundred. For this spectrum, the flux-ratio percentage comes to 99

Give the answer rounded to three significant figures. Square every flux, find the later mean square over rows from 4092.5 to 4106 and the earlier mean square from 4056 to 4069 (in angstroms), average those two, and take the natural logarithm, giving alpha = 5.02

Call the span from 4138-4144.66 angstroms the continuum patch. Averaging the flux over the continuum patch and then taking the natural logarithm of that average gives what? 2.41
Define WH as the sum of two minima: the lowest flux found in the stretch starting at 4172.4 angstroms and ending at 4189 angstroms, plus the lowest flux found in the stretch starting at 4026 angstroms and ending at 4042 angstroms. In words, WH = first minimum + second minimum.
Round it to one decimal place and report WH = 23.3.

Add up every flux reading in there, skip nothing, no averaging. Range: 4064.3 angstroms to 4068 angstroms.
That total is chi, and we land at 50.1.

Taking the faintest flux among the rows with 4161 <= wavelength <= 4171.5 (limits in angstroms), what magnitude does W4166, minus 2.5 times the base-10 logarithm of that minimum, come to -2.67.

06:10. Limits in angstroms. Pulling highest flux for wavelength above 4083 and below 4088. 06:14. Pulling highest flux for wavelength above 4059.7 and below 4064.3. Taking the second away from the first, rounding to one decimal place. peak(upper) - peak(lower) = -0.1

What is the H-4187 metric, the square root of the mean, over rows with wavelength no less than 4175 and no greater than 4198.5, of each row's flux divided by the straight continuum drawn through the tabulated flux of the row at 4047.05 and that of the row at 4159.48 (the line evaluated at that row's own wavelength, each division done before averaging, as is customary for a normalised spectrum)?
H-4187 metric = 1.01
